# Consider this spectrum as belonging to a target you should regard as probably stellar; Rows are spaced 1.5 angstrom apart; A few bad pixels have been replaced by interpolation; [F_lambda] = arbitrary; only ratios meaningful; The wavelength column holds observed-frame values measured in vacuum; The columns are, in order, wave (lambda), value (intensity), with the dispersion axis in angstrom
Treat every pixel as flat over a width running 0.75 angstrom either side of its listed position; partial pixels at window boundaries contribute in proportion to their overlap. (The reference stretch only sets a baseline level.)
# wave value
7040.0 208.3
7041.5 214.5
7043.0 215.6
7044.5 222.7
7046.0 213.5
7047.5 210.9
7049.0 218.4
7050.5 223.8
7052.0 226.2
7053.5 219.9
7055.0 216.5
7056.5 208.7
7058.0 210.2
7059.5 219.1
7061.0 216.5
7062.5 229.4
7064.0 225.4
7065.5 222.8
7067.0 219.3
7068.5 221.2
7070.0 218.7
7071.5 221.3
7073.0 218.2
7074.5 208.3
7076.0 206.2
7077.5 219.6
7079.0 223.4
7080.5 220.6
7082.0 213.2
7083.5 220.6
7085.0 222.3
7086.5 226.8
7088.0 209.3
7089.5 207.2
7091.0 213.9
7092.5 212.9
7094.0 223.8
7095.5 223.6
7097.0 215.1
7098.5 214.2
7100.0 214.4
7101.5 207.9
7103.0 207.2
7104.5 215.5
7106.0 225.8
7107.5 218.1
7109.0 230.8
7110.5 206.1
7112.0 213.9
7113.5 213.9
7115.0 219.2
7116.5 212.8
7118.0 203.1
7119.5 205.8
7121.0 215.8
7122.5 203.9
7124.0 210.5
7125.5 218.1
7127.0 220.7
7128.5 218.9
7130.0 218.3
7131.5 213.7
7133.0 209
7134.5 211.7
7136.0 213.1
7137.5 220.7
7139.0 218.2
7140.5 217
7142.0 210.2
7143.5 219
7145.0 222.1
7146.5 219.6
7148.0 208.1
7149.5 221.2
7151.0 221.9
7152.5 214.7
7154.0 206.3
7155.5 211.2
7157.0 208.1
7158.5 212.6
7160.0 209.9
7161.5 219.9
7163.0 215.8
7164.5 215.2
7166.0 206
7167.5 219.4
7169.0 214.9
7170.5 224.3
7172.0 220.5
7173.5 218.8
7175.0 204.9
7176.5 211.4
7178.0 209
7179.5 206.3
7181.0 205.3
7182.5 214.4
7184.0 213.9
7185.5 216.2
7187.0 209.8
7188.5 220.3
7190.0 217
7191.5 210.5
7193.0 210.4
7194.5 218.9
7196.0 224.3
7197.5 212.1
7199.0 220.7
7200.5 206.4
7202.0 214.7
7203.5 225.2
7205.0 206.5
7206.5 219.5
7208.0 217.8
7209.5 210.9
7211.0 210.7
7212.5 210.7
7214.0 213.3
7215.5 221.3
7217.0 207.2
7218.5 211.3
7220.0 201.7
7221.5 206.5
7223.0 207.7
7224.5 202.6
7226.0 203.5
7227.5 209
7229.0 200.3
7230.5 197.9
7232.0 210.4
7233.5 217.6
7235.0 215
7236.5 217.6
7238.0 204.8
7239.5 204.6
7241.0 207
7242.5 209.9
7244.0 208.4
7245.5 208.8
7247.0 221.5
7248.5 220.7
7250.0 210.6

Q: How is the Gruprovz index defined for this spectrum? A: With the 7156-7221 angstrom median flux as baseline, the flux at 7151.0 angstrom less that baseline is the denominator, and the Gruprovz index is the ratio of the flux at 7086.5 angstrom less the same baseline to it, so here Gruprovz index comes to 1.6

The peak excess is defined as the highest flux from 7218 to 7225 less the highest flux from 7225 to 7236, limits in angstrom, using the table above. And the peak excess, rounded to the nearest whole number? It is -6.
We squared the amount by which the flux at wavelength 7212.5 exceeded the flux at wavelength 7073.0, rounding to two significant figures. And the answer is 56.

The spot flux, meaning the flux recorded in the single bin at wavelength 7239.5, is 204.6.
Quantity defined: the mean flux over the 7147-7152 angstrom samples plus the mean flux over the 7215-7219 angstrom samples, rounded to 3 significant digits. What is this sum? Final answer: 430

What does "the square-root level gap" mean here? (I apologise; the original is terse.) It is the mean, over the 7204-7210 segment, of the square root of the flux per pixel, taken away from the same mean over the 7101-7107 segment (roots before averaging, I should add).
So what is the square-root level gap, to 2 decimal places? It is 0.01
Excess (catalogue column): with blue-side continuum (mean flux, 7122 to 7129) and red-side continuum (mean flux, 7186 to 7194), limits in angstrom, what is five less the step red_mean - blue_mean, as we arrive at 5.8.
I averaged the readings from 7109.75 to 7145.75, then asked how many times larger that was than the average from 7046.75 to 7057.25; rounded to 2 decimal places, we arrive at 0.98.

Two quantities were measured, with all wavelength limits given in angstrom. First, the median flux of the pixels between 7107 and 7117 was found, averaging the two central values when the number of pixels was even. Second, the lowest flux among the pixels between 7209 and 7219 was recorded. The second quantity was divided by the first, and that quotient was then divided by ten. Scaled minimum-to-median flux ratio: 0.0969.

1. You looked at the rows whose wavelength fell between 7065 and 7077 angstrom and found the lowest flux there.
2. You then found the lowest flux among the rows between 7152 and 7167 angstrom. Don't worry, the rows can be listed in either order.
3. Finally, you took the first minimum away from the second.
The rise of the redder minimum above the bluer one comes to -0.2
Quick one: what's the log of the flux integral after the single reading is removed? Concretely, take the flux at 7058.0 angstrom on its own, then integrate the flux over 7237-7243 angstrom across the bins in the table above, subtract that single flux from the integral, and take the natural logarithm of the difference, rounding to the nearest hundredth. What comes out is 6.94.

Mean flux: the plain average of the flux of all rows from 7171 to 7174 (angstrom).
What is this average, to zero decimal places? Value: 220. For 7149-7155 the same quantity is 216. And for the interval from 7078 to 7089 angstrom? 219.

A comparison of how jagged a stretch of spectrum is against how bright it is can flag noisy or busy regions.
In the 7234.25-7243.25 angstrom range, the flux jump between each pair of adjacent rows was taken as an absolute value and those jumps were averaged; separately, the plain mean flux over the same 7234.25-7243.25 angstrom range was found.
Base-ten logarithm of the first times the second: 2.94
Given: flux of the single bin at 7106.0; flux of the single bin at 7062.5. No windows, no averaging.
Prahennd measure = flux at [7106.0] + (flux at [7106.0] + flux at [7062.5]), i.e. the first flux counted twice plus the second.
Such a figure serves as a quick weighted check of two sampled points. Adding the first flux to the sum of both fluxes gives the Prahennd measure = 681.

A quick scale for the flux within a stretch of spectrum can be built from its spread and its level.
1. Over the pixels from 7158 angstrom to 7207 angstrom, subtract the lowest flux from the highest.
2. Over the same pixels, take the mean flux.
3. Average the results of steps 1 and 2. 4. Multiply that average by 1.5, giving 176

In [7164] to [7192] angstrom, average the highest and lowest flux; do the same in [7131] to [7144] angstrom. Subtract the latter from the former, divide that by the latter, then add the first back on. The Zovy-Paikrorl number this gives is 215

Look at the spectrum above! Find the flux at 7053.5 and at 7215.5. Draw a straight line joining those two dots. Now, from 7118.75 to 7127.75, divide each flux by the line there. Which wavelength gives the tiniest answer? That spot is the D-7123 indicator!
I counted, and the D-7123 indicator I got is 7122.5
